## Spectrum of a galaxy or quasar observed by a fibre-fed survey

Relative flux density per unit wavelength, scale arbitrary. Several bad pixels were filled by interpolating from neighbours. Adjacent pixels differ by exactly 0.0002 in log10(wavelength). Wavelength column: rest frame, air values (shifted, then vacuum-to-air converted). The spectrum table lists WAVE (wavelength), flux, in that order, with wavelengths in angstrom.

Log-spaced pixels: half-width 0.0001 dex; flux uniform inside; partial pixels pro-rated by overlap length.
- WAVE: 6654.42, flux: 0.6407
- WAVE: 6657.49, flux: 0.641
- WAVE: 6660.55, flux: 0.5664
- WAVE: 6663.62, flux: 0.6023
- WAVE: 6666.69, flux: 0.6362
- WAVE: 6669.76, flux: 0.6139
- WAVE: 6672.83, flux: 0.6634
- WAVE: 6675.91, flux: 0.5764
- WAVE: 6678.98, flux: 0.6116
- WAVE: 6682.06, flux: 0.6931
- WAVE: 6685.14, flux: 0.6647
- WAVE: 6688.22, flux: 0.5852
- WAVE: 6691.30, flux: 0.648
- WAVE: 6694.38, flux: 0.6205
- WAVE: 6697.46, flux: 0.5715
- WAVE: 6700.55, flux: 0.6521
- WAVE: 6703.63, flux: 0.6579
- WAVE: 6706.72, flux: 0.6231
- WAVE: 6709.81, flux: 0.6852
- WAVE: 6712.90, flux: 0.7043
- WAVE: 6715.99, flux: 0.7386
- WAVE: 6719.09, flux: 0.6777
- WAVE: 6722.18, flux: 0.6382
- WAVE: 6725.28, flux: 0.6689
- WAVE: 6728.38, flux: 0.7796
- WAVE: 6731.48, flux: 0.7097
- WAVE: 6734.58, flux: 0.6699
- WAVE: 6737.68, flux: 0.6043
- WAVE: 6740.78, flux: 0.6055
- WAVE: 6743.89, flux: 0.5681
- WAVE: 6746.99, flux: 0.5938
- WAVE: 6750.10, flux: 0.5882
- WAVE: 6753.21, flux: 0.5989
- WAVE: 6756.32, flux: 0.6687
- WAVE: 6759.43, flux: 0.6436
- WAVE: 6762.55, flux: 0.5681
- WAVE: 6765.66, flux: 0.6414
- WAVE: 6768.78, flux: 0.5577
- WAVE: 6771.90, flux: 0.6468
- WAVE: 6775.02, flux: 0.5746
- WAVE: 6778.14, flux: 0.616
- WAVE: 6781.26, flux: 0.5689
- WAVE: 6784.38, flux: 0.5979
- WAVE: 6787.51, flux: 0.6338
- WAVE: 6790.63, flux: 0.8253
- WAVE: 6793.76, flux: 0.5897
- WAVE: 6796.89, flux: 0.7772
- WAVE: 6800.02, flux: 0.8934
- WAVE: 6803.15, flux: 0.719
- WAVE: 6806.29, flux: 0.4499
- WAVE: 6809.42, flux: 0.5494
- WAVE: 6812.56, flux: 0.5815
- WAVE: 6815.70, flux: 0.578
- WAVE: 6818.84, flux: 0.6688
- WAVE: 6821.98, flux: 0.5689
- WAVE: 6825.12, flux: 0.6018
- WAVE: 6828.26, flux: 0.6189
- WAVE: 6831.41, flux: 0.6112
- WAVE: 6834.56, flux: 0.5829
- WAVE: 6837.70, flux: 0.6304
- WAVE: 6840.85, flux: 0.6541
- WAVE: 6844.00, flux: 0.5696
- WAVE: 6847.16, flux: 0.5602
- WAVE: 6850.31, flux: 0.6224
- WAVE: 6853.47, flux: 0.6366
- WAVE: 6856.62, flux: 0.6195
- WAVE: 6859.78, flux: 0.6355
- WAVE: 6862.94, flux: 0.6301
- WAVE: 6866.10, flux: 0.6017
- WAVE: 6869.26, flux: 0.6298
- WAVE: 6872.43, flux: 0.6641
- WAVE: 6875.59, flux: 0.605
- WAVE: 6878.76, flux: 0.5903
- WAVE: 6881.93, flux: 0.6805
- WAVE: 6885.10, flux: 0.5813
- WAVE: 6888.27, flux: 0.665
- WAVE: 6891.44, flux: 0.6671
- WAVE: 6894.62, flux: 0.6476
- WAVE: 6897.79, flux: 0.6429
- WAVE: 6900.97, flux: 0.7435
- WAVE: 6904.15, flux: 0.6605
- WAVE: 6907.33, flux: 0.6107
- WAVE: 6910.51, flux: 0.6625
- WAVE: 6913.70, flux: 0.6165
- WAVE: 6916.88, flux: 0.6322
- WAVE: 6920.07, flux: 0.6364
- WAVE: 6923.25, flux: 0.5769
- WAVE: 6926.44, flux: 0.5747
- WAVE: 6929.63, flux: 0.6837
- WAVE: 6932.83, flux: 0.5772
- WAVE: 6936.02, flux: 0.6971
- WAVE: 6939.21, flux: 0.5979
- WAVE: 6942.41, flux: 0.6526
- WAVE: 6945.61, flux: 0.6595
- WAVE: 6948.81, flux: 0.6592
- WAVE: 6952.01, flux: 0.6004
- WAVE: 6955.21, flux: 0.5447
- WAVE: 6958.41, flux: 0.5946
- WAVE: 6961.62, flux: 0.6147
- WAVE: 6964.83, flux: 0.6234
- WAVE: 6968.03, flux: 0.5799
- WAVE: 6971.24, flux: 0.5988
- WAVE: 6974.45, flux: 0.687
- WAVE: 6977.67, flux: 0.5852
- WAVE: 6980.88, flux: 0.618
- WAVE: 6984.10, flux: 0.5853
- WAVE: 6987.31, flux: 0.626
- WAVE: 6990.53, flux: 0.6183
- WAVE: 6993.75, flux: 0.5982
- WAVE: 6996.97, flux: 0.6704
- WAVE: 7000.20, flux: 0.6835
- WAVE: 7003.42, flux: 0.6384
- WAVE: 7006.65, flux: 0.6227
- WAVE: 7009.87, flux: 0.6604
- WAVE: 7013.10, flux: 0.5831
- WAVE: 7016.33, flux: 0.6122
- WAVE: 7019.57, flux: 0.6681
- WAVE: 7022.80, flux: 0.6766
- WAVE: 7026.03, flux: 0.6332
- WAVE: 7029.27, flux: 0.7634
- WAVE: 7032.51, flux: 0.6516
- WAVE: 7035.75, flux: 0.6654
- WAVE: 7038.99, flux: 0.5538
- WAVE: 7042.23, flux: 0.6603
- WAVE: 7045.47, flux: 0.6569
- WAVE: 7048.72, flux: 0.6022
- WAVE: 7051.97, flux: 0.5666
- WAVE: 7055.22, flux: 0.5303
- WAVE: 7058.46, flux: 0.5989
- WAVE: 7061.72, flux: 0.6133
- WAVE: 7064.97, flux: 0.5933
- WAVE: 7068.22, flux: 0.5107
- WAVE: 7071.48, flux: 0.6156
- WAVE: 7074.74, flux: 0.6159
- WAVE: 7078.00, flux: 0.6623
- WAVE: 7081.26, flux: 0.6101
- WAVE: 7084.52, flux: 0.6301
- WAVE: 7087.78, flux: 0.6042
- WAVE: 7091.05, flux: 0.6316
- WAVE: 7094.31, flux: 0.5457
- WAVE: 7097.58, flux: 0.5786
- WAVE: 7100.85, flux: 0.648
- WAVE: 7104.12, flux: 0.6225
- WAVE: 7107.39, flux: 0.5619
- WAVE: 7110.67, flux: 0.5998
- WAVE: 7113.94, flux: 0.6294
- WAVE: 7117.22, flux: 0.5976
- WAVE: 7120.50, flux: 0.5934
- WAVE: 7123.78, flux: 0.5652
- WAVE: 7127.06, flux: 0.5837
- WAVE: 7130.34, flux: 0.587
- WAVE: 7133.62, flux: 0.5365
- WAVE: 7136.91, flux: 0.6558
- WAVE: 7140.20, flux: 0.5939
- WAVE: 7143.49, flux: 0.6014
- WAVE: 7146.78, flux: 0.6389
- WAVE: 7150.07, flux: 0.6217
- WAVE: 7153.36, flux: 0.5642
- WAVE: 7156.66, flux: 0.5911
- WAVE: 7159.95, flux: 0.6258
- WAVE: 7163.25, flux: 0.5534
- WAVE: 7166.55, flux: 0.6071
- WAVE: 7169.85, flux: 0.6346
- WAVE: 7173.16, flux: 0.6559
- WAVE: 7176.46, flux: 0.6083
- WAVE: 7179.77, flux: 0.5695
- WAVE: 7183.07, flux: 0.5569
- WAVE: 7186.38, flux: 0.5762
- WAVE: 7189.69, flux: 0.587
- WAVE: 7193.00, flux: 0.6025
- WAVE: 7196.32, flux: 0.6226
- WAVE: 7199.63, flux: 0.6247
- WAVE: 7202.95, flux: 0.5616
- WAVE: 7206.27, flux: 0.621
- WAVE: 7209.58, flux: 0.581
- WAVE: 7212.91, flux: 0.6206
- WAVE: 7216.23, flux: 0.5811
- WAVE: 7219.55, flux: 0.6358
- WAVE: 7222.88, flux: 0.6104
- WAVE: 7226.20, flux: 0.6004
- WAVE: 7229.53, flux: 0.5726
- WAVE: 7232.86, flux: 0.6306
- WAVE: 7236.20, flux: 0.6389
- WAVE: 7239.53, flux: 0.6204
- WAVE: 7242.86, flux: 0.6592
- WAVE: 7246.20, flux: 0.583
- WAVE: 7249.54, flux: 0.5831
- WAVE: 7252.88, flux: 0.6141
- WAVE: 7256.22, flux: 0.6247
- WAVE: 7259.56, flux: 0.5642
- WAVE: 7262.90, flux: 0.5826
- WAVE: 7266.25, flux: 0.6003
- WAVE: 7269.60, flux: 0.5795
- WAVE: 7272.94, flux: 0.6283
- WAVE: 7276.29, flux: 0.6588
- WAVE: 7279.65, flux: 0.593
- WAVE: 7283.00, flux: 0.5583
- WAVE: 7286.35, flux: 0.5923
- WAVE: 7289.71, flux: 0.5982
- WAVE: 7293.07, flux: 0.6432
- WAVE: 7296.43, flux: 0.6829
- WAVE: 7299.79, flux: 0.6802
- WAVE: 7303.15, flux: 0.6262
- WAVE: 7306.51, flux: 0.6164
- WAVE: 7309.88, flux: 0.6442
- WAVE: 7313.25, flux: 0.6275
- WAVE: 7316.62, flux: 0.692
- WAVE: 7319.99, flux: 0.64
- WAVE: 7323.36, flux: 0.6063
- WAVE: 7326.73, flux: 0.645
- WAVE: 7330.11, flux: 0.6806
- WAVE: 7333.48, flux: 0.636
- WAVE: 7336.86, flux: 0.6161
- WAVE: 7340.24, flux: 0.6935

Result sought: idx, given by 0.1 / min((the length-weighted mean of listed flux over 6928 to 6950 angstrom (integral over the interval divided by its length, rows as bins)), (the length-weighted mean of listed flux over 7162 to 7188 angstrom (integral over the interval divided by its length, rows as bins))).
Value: 0.168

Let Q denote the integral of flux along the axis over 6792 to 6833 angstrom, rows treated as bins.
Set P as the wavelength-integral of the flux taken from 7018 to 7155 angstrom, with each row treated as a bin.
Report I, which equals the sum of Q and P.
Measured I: 110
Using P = 84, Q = 26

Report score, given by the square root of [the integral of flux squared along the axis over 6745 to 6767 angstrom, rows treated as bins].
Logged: 2.88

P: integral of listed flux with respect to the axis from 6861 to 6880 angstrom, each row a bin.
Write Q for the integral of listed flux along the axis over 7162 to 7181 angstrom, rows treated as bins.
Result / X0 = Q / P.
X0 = 0.977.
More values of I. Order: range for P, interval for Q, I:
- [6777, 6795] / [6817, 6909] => 69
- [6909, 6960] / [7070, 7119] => 62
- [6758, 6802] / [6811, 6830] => 40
